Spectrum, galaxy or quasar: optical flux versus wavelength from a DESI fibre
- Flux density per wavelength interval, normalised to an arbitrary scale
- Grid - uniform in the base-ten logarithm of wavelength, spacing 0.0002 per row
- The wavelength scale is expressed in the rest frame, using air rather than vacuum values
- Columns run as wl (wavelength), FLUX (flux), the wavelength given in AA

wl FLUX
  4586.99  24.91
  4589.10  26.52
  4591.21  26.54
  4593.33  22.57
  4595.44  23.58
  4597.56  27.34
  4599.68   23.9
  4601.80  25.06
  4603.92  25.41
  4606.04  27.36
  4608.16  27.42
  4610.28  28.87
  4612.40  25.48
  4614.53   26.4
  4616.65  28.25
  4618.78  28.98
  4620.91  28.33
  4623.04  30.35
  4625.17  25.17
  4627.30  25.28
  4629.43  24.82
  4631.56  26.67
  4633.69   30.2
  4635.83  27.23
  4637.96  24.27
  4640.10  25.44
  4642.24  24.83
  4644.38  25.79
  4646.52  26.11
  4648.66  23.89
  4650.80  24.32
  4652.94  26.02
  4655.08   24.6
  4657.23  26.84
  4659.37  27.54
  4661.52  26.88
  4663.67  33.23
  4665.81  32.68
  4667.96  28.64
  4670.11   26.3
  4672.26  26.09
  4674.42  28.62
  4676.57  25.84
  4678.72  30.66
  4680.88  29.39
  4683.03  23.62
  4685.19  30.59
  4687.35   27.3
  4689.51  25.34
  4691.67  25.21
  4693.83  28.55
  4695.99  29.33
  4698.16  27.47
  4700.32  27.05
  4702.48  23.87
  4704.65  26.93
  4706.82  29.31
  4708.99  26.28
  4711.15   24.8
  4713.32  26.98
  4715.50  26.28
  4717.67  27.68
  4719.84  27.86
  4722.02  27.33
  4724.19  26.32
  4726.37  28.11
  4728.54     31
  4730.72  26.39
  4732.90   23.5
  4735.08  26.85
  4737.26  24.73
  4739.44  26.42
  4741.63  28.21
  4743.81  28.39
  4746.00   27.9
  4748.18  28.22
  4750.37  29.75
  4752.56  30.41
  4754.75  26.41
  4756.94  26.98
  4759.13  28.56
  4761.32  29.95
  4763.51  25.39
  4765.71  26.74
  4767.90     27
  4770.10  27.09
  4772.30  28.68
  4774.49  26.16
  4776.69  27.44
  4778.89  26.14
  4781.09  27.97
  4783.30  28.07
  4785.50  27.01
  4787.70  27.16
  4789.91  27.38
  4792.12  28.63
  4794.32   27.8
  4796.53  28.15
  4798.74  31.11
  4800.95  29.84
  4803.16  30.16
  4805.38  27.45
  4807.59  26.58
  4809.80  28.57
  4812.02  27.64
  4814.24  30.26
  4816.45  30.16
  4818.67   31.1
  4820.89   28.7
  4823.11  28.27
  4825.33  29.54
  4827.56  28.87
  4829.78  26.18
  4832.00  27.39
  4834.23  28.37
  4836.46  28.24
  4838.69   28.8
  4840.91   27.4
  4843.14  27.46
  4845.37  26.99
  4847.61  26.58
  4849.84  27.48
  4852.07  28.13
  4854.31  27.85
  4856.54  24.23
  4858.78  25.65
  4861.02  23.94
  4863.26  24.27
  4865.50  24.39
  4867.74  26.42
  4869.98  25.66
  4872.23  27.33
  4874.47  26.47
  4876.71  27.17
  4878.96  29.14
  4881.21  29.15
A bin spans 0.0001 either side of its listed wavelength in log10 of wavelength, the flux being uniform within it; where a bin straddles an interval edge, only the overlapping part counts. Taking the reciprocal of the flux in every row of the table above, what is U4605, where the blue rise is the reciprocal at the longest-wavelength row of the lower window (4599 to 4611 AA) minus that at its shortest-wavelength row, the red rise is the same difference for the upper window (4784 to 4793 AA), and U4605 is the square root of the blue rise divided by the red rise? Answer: 1.9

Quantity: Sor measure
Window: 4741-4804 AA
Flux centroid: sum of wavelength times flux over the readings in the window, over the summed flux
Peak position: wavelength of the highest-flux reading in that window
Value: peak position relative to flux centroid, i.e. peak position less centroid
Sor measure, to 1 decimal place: 26.3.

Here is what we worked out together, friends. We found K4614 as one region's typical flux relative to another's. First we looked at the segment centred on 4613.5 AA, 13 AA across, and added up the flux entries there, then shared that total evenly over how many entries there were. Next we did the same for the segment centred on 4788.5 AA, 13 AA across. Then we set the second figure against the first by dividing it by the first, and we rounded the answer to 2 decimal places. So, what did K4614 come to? 1.00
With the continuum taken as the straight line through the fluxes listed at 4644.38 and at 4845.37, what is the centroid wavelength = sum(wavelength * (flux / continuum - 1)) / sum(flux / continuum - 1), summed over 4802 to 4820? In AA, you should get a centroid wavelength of 4812.7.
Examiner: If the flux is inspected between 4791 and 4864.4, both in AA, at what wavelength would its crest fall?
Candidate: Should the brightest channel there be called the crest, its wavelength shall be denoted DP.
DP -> 4798.74 AA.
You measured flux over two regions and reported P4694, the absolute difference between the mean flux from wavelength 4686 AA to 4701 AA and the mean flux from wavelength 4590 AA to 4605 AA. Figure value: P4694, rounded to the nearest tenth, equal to 2.3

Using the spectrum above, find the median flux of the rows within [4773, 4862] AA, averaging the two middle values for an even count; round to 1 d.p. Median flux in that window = 27.8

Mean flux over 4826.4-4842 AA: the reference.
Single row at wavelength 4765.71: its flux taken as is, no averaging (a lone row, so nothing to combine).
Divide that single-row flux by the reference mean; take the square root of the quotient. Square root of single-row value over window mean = 0.98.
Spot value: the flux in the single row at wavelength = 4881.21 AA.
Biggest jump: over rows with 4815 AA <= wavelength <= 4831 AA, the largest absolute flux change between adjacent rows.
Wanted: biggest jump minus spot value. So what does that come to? -26.5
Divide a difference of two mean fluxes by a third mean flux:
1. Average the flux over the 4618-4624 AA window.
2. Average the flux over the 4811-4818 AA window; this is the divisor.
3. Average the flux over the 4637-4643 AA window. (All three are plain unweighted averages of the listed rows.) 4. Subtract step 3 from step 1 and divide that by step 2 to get 0.15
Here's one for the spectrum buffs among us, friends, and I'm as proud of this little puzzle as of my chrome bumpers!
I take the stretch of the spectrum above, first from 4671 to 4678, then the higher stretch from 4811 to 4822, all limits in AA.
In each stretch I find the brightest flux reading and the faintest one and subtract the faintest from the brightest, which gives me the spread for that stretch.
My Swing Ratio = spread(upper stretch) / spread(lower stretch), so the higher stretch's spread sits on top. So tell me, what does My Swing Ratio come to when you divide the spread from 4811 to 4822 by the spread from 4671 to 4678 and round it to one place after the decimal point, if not 1.2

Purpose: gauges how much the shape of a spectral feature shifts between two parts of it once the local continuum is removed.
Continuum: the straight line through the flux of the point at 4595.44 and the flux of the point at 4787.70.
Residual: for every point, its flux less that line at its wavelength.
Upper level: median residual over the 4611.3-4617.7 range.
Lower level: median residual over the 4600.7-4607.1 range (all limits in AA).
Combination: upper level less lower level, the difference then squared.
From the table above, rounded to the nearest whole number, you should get 1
